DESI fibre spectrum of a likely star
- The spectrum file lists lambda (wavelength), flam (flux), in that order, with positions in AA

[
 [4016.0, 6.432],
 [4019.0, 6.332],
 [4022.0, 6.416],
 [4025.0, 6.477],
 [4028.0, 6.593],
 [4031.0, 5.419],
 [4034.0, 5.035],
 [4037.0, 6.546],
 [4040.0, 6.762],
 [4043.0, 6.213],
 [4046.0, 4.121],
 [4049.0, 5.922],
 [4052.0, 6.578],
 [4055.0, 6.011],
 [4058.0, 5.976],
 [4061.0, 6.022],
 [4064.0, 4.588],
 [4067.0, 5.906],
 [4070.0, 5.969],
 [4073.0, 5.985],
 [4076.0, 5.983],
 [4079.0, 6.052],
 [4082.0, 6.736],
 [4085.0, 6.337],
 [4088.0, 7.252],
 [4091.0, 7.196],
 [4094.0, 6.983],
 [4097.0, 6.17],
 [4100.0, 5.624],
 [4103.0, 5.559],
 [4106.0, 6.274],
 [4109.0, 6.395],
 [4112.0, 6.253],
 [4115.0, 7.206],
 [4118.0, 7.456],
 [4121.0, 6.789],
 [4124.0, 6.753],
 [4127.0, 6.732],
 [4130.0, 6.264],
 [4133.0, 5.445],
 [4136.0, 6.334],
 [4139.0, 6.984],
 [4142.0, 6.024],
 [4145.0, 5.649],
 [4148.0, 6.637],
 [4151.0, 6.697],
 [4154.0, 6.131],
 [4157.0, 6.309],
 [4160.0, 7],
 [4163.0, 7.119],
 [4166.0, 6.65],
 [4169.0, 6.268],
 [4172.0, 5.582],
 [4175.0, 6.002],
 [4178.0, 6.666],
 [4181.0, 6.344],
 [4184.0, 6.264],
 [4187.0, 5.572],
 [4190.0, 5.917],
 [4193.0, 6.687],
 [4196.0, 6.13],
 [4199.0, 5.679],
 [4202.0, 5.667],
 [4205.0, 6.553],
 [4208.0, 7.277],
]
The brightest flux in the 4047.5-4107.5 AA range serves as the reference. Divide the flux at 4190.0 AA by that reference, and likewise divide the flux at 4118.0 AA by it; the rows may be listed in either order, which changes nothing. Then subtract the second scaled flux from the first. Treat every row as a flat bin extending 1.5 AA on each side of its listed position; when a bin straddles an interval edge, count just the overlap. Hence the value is -0.21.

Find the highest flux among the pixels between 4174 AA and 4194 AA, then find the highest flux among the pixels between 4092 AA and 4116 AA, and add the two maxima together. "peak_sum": 13.9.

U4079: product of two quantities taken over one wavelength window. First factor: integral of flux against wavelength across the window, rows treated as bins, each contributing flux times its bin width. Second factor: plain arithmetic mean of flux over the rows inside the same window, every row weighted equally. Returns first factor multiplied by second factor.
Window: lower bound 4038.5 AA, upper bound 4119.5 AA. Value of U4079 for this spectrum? 3118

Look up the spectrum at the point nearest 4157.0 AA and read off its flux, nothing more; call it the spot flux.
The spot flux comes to 6.309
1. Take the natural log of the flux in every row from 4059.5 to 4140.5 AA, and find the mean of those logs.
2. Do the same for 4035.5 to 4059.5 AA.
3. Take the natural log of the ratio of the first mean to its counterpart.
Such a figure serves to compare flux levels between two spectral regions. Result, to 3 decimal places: 0.032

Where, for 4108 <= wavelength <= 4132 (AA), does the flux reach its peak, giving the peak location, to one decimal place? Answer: 4118.0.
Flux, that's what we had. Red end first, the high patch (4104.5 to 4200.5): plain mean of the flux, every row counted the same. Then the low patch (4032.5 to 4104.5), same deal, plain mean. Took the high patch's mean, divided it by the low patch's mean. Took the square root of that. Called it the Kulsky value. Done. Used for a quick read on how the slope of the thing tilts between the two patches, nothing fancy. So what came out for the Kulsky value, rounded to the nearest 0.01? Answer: 1.03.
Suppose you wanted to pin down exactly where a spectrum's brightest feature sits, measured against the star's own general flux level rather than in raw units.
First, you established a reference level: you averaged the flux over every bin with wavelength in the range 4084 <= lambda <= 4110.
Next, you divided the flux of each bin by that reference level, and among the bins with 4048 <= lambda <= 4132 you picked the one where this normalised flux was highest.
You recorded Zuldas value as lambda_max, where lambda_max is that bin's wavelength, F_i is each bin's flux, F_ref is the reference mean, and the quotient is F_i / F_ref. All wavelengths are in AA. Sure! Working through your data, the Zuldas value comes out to 4118.0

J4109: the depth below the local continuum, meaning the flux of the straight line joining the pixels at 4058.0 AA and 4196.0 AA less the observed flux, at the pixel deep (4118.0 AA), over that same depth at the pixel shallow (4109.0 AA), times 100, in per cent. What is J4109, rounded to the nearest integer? 390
